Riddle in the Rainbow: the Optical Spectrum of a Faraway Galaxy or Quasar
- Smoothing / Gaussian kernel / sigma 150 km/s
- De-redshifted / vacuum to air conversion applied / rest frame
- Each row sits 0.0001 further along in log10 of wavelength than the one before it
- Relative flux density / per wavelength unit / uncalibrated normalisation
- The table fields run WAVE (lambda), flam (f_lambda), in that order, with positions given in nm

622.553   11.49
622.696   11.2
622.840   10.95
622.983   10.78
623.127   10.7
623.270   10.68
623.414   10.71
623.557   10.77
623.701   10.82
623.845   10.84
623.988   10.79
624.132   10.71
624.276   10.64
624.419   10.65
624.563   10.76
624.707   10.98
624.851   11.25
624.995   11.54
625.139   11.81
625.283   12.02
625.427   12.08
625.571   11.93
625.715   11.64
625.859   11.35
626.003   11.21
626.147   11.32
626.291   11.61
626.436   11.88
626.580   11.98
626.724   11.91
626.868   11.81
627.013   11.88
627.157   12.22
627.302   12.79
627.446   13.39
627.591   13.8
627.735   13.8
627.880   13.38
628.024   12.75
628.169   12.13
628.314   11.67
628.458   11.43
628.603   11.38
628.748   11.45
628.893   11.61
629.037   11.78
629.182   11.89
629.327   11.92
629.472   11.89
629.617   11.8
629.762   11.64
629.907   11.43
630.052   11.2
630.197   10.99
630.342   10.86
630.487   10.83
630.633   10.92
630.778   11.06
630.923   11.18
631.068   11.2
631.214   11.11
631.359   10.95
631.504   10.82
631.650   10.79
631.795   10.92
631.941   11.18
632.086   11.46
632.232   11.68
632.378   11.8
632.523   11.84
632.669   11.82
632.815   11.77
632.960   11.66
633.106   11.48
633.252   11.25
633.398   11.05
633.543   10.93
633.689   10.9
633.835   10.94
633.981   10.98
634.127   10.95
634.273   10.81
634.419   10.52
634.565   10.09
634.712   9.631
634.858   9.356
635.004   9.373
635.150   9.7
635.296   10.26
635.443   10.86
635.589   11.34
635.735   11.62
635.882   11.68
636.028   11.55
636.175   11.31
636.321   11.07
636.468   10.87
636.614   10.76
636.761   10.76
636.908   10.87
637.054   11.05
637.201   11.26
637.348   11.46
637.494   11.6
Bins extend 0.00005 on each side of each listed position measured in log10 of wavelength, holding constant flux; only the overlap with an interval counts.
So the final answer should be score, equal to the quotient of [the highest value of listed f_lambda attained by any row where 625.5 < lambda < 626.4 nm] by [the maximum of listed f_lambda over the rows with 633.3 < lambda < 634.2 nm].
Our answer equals 1.08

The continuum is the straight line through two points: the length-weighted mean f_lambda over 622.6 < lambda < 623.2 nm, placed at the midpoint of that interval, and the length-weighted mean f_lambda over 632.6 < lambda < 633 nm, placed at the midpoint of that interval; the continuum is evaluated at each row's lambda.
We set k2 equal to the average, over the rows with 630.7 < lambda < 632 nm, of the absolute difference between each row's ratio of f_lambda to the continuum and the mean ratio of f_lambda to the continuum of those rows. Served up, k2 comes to 0.013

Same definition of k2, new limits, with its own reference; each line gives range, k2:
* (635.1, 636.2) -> 0.046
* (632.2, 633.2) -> 0.009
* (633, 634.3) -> 0.015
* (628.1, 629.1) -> 0.017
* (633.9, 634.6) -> 0.026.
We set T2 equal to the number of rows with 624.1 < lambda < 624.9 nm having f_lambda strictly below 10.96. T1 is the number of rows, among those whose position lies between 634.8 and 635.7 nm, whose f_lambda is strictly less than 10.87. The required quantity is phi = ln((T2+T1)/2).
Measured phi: 1.50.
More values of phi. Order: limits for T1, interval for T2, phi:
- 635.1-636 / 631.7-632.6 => 0.69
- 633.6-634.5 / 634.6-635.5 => 1.39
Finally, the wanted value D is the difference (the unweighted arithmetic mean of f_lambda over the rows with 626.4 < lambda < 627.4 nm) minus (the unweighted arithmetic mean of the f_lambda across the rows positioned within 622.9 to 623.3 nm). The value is 1.35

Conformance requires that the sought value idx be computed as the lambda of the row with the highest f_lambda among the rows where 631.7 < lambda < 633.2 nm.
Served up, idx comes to 632.523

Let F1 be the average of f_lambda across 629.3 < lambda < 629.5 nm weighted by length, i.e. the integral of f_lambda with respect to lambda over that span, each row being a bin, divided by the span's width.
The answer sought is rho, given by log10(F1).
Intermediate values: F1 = 11.9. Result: 1.08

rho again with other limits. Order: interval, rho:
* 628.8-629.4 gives 1.07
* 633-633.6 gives 1.05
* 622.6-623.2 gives 1.04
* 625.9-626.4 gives 1.06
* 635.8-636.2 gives 1.06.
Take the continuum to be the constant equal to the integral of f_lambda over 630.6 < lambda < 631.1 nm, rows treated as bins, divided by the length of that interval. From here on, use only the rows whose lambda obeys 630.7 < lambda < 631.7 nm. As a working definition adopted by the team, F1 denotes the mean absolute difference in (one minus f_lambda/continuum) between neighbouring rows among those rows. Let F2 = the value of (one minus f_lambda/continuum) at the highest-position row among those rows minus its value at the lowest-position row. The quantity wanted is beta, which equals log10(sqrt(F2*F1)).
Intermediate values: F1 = 0.008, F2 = 0.024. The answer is -1.85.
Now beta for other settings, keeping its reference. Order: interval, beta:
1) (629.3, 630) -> -1.66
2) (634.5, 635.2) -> -1.53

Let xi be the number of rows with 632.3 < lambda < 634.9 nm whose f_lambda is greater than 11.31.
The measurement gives 6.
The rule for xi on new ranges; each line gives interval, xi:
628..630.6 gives 14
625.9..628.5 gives 17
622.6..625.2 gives 2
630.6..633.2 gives 8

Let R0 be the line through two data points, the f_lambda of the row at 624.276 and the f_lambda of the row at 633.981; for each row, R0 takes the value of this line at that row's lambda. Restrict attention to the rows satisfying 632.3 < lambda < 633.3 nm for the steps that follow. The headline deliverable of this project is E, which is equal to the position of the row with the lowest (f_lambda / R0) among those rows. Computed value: 633.252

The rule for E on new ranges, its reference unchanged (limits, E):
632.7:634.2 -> 633.689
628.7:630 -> 629.907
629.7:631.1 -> 630.487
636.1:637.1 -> 636.761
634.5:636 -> 634.858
